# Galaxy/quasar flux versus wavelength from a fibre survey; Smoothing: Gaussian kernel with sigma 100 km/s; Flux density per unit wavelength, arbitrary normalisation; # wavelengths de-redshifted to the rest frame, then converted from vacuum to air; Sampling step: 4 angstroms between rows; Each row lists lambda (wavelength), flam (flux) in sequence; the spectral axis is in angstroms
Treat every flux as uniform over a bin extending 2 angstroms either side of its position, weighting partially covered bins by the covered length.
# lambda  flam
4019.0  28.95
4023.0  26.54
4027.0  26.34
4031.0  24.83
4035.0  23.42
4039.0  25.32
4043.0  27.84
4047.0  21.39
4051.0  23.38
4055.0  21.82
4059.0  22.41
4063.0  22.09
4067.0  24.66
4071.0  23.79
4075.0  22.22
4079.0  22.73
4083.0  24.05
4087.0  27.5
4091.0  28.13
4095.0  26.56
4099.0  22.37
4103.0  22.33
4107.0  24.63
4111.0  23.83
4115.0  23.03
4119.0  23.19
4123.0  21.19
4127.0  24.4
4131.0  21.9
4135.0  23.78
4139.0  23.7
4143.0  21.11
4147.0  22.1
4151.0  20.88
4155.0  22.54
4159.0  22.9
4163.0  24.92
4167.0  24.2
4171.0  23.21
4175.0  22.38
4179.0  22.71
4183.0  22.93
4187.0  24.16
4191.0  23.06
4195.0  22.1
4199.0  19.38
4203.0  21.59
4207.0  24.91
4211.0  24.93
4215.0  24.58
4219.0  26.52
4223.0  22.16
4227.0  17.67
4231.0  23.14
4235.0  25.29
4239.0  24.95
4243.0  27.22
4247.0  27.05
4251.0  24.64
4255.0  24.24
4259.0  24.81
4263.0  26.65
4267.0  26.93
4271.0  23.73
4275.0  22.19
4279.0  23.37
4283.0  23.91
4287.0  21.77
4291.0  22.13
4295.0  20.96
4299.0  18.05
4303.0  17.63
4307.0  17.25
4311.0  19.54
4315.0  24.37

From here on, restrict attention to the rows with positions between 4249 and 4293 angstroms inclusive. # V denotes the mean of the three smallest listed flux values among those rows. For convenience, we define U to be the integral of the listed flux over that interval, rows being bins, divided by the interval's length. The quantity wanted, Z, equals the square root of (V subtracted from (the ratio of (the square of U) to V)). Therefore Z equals 2.05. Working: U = 24.0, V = 22.0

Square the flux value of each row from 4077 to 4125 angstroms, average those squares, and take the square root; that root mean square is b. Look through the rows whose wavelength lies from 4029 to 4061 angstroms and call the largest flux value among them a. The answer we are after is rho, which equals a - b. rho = 4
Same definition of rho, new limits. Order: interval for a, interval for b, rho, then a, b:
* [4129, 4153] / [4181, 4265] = 0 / 23.78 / 24.0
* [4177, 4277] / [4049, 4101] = 3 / 27.22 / 24.1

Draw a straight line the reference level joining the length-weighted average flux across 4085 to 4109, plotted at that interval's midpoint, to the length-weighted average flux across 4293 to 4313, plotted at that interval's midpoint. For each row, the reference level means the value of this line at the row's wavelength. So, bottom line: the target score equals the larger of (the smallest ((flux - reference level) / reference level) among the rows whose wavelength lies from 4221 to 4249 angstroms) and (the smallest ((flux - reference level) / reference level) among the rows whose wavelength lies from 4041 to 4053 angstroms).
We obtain -0.163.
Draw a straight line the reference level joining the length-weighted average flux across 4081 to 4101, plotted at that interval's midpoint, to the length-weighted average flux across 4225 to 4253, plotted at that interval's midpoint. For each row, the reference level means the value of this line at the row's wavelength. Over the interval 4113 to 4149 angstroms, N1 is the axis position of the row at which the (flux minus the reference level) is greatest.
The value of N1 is 4127.0 angstroms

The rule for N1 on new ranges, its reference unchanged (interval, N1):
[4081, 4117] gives 4091.0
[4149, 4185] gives 4163.0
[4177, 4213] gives 4211.0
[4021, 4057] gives 4043.0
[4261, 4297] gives 4267.0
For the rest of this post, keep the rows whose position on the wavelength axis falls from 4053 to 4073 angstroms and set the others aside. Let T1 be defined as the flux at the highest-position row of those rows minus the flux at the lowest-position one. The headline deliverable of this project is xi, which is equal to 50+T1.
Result 52.0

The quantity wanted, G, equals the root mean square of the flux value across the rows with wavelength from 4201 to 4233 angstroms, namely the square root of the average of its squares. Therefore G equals 23.3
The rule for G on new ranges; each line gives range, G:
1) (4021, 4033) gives 25.9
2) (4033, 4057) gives 24.0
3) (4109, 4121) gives 23.4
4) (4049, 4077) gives 22.9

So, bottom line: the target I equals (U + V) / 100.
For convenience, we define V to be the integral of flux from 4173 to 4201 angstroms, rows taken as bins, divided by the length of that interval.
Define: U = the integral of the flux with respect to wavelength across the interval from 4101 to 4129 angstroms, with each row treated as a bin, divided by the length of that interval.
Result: 0.46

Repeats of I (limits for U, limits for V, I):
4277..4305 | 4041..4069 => 0.44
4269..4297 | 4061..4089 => 0.46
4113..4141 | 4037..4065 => 0.46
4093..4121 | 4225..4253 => 0.48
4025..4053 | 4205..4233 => 0.48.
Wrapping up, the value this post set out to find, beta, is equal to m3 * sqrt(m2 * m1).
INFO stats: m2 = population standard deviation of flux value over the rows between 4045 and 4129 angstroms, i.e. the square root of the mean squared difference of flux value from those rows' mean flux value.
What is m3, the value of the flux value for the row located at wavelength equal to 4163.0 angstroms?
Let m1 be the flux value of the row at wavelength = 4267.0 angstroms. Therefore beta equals 176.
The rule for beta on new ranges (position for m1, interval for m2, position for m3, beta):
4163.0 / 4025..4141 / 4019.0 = 198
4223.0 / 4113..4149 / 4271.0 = 118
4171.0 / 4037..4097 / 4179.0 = 163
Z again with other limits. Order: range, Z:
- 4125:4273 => 3.09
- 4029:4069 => 2.02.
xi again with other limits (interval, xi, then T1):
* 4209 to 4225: 47.2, -2.8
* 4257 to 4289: 47.0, -3.0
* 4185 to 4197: 47.9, -2.1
